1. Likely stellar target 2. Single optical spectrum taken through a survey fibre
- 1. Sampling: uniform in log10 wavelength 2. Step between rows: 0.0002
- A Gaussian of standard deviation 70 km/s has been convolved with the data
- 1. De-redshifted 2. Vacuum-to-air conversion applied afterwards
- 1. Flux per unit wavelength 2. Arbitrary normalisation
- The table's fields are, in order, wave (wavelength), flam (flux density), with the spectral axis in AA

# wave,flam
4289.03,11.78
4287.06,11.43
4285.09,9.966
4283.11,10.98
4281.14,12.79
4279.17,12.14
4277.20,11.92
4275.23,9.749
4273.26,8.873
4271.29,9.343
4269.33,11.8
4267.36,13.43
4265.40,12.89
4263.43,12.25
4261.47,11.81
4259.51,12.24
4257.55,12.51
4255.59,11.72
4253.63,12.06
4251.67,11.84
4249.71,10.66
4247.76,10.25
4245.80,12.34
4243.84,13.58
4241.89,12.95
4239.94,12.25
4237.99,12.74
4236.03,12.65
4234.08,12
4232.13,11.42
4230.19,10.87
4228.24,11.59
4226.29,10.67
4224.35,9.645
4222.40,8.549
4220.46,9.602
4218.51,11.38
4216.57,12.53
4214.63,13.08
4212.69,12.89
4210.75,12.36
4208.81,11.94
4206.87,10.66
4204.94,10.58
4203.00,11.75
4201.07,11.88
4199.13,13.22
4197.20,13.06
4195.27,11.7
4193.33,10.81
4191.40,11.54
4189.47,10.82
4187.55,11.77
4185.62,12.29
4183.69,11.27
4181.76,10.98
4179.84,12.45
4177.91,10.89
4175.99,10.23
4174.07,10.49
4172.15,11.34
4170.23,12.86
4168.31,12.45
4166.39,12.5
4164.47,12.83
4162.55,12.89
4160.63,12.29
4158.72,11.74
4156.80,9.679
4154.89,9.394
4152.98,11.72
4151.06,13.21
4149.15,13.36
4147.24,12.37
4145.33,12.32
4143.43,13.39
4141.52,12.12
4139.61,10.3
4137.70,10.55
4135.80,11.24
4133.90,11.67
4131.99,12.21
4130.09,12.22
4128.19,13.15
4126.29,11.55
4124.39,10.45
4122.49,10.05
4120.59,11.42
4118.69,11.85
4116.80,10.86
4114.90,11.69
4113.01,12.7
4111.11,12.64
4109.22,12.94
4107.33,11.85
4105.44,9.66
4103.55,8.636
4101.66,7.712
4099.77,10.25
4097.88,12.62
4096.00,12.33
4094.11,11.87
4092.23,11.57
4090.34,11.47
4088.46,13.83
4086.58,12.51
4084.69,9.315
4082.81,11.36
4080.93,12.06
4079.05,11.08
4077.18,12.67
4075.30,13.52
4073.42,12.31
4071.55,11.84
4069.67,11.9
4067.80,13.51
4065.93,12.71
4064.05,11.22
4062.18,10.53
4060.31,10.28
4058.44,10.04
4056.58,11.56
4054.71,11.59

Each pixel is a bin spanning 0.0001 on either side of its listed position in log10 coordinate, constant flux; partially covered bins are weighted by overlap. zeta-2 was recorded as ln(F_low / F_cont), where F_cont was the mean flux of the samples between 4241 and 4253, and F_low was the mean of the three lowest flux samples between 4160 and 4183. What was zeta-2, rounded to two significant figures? -0.12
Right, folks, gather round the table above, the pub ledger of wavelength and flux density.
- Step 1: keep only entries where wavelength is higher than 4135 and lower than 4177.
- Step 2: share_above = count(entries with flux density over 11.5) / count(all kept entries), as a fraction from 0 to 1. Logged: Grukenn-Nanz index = 0.64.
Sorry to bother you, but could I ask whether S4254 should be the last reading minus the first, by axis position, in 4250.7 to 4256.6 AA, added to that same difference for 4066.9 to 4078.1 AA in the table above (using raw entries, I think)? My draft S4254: -1.0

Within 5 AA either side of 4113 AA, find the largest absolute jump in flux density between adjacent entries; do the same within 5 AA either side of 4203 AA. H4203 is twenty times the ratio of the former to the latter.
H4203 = 15.1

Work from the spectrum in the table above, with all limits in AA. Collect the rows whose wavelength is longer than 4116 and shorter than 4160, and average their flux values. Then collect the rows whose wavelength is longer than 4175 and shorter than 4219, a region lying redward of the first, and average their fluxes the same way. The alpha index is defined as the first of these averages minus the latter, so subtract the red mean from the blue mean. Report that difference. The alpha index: -0.14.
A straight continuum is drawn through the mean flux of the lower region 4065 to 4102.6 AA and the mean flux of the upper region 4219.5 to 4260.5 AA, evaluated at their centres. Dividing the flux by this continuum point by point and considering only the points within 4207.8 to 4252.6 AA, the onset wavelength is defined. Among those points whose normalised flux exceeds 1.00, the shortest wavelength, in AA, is 4208.81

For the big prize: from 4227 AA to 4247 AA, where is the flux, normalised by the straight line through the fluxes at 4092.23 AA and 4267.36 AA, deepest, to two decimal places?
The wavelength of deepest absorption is 4230.19 AA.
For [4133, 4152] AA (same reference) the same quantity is 4139.61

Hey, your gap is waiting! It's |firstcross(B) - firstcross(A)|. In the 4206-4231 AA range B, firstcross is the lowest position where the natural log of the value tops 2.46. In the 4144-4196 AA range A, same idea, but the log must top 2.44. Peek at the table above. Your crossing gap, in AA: 63.5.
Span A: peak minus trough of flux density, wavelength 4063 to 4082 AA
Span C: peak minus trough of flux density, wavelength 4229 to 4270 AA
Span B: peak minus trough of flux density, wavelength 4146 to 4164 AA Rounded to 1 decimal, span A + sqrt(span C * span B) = 6.1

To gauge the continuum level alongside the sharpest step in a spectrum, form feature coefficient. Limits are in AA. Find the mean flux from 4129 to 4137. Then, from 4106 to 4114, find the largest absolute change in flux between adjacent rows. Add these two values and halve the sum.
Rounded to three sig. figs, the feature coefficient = 6.46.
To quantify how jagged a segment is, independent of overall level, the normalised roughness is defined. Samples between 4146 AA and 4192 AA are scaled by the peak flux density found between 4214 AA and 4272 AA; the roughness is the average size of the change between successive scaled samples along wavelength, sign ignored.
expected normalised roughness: 0.061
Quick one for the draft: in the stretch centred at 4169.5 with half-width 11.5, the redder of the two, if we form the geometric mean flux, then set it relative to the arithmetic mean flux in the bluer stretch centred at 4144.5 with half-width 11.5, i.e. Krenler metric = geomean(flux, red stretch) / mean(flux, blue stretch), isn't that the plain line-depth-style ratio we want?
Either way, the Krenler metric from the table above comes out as 1.01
